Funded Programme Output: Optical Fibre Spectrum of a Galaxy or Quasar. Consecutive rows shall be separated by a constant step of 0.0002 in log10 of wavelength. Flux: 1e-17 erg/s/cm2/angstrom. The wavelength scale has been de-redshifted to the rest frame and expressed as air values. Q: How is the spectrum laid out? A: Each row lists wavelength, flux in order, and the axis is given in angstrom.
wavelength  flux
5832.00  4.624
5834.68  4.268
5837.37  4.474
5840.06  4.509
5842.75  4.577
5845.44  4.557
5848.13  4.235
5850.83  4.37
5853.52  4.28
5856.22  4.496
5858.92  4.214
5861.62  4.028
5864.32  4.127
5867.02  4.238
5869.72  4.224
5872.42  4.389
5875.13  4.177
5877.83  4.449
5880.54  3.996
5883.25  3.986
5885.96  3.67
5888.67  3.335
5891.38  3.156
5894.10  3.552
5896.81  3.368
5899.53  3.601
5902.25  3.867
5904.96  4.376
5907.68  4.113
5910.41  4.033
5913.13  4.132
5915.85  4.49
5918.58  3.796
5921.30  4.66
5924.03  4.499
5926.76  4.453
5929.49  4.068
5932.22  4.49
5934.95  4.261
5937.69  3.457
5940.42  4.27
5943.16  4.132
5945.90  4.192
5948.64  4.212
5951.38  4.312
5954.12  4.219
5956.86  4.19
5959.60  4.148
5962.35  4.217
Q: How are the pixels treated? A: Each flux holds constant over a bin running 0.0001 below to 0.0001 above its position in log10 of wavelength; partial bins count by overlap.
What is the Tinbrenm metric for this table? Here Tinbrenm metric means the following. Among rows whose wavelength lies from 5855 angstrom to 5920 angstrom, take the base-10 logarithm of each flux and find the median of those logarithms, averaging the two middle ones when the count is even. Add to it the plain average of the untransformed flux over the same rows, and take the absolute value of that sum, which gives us 4.6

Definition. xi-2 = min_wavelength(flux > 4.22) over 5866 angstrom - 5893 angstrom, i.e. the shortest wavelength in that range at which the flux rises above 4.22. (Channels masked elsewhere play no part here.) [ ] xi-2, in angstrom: 5867.02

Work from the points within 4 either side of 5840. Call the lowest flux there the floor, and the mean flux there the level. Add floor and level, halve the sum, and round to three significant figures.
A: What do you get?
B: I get 4.50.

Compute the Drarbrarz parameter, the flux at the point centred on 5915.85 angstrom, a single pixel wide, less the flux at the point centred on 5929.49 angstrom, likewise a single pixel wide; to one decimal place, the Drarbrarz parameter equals 0.4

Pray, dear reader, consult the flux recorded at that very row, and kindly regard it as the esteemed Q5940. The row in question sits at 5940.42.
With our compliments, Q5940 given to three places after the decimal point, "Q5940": 4.270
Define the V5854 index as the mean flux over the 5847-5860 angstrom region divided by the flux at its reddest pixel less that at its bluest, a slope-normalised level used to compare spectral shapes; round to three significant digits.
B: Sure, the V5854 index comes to -206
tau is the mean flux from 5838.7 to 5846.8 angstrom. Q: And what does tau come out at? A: 4.5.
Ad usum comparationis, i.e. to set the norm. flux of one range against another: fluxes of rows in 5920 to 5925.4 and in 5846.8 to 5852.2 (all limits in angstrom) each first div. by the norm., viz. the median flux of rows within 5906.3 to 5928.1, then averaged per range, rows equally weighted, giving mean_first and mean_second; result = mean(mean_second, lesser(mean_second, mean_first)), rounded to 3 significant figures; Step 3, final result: 1.00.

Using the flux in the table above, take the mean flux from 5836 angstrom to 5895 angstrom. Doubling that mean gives 8.28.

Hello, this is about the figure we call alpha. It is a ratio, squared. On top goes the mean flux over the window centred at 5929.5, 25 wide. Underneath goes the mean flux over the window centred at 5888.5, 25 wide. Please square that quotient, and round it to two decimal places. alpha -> 1.31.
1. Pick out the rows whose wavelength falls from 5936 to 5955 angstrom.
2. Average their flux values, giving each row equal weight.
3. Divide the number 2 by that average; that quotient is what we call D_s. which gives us 0.486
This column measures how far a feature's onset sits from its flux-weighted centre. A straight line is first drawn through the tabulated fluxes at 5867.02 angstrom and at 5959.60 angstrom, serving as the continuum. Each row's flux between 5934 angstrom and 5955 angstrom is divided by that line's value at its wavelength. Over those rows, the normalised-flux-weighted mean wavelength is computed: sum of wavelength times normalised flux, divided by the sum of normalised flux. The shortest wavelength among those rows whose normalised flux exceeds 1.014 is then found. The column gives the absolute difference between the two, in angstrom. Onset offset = 9.8 angstrom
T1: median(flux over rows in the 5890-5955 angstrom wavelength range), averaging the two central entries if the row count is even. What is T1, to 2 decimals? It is 4.16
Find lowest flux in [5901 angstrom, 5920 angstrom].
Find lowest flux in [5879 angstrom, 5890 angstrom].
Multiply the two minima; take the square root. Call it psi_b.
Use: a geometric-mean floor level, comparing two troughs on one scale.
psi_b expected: 3.56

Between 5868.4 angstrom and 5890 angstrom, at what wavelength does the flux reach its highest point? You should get 5877.83 angstrom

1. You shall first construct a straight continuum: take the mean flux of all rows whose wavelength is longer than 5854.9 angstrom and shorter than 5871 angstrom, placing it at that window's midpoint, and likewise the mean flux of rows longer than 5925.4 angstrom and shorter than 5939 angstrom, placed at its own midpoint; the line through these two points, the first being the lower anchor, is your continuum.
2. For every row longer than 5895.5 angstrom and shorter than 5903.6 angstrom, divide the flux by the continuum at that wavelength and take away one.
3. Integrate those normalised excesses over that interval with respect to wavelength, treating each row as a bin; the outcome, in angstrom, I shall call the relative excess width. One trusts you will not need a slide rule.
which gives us -1.1 angstrom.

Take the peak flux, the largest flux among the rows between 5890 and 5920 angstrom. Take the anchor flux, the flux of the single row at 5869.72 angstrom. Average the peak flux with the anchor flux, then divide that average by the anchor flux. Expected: 1.03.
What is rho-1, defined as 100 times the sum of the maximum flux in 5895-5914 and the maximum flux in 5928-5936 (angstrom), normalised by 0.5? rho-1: 1773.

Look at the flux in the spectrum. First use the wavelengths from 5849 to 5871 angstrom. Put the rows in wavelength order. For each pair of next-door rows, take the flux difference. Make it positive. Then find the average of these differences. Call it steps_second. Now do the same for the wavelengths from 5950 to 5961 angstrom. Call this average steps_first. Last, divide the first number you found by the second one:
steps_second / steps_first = 2.6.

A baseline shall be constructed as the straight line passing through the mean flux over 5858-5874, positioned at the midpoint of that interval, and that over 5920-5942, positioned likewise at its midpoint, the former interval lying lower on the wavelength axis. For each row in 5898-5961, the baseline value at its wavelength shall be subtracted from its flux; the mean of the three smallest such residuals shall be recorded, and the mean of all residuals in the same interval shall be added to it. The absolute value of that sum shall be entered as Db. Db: 0.73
